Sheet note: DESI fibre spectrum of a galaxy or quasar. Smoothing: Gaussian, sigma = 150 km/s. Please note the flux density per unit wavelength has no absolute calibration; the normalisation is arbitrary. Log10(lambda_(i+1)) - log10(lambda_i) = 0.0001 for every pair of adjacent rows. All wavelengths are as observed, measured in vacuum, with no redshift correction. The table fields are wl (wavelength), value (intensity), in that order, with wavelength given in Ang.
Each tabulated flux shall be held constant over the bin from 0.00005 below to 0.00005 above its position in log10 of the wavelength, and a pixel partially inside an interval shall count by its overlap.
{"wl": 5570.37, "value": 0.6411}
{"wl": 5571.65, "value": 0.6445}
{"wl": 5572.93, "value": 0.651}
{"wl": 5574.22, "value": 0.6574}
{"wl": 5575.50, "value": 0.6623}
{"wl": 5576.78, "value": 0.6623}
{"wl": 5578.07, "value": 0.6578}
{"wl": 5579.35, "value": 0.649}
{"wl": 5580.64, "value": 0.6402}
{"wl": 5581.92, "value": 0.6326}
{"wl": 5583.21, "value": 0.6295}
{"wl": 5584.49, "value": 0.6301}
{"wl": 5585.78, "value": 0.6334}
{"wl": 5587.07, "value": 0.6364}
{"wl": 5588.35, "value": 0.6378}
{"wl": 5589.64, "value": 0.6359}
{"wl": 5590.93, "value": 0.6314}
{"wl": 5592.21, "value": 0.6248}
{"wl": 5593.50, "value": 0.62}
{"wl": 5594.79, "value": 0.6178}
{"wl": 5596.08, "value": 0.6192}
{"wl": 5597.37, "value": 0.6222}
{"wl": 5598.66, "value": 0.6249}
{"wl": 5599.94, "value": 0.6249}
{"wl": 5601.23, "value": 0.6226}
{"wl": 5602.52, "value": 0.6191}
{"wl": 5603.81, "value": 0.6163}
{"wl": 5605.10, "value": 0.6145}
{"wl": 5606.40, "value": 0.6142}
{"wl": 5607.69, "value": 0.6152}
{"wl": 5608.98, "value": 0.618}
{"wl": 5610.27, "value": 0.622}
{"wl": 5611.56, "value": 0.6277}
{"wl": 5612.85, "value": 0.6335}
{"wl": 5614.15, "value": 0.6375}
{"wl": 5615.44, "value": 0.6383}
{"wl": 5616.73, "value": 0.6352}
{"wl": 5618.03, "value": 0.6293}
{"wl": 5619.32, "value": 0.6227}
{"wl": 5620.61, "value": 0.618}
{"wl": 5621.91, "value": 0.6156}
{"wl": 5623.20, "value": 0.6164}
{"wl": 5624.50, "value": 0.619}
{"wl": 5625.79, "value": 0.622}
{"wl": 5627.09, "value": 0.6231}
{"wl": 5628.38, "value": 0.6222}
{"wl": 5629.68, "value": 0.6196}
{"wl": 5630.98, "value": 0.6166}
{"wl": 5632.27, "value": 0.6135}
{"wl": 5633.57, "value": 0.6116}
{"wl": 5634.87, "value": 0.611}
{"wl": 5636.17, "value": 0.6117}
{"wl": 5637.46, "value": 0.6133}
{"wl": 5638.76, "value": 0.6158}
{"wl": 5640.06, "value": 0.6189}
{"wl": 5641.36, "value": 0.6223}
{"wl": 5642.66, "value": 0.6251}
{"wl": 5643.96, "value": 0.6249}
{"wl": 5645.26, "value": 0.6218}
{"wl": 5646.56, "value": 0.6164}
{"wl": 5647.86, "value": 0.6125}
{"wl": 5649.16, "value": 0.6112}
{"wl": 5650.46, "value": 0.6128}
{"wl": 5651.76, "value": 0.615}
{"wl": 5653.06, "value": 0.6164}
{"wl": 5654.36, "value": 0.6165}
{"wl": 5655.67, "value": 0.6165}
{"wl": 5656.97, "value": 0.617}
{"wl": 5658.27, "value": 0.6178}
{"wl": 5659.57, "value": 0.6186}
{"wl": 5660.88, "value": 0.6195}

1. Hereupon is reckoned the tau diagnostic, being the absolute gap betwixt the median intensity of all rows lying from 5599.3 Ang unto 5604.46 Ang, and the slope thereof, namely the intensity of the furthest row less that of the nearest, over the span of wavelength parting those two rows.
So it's 0.623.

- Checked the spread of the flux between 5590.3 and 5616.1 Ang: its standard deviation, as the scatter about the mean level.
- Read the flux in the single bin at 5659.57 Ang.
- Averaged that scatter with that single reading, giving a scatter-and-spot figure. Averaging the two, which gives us 0.313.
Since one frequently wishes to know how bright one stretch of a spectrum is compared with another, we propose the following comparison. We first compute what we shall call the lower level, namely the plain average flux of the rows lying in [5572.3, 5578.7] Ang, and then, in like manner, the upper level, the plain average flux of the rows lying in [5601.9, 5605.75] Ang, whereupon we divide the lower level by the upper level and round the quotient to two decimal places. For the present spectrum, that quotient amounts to 1.07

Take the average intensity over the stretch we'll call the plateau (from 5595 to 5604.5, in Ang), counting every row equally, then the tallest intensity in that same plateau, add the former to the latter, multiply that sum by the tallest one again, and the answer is 0.779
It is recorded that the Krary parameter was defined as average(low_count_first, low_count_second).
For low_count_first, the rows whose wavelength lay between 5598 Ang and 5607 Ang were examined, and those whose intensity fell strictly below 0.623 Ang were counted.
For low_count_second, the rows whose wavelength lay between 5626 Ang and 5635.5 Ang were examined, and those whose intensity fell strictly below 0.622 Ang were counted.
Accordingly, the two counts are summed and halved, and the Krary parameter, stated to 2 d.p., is 5.00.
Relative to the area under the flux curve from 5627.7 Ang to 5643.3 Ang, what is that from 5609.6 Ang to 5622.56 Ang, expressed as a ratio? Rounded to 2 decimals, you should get 0.85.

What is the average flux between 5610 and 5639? 0.622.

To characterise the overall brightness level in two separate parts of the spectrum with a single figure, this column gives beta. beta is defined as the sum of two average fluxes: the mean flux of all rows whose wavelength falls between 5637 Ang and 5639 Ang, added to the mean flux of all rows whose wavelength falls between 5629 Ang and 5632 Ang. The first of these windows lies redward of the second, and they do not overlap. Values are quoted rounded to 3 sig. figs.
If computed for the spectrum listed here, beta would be 1.23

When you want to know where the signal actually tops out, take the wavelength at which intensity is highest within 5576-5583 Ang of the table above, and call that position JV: 5576.78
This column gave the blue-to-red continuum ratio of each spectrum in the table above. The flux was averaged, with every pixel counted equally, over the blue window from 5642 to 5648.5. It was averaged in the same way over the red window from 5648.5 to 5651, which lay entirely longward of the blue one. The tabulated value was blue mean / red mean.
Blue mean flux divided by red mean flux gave 1.01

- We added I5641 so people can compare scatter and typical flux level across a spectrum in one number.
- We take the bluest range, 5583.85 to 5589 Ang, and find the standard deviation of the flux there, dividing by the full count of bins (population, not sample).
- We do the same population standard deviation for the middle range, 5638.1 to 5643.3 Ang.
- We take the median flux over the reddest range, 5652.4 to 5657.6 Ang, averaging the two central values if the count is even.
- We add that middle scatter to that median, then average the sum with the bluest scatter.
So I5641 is 0.311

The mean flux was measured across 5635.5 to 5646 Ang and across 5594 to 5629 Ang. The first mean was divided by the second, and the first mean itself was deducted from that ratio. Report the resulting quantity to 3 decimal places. 0.375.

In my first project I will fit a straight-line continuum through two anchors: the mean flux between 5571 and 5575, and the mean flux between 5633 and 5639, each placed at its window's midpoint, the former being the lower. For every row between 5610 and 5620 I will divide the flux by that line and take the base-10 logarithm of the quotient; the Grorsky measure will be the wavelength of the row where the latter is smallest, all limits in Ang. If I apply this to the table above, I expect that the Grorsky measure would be 5610.27 Ang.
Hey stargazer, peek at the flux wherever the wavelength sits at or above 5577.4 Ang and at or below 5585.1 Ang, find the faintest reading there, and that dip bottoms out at 0.6295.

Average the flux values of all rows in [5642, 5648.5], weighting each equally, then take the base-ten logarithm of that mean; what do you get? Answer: -0.208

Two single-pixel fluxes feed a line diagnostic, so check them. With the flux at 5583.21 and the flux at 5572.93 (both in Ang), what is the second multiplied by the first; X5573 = 0.410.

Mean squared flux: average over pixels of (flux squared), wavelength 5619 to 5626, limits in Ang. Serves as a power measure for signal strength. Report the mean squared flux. 0.383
